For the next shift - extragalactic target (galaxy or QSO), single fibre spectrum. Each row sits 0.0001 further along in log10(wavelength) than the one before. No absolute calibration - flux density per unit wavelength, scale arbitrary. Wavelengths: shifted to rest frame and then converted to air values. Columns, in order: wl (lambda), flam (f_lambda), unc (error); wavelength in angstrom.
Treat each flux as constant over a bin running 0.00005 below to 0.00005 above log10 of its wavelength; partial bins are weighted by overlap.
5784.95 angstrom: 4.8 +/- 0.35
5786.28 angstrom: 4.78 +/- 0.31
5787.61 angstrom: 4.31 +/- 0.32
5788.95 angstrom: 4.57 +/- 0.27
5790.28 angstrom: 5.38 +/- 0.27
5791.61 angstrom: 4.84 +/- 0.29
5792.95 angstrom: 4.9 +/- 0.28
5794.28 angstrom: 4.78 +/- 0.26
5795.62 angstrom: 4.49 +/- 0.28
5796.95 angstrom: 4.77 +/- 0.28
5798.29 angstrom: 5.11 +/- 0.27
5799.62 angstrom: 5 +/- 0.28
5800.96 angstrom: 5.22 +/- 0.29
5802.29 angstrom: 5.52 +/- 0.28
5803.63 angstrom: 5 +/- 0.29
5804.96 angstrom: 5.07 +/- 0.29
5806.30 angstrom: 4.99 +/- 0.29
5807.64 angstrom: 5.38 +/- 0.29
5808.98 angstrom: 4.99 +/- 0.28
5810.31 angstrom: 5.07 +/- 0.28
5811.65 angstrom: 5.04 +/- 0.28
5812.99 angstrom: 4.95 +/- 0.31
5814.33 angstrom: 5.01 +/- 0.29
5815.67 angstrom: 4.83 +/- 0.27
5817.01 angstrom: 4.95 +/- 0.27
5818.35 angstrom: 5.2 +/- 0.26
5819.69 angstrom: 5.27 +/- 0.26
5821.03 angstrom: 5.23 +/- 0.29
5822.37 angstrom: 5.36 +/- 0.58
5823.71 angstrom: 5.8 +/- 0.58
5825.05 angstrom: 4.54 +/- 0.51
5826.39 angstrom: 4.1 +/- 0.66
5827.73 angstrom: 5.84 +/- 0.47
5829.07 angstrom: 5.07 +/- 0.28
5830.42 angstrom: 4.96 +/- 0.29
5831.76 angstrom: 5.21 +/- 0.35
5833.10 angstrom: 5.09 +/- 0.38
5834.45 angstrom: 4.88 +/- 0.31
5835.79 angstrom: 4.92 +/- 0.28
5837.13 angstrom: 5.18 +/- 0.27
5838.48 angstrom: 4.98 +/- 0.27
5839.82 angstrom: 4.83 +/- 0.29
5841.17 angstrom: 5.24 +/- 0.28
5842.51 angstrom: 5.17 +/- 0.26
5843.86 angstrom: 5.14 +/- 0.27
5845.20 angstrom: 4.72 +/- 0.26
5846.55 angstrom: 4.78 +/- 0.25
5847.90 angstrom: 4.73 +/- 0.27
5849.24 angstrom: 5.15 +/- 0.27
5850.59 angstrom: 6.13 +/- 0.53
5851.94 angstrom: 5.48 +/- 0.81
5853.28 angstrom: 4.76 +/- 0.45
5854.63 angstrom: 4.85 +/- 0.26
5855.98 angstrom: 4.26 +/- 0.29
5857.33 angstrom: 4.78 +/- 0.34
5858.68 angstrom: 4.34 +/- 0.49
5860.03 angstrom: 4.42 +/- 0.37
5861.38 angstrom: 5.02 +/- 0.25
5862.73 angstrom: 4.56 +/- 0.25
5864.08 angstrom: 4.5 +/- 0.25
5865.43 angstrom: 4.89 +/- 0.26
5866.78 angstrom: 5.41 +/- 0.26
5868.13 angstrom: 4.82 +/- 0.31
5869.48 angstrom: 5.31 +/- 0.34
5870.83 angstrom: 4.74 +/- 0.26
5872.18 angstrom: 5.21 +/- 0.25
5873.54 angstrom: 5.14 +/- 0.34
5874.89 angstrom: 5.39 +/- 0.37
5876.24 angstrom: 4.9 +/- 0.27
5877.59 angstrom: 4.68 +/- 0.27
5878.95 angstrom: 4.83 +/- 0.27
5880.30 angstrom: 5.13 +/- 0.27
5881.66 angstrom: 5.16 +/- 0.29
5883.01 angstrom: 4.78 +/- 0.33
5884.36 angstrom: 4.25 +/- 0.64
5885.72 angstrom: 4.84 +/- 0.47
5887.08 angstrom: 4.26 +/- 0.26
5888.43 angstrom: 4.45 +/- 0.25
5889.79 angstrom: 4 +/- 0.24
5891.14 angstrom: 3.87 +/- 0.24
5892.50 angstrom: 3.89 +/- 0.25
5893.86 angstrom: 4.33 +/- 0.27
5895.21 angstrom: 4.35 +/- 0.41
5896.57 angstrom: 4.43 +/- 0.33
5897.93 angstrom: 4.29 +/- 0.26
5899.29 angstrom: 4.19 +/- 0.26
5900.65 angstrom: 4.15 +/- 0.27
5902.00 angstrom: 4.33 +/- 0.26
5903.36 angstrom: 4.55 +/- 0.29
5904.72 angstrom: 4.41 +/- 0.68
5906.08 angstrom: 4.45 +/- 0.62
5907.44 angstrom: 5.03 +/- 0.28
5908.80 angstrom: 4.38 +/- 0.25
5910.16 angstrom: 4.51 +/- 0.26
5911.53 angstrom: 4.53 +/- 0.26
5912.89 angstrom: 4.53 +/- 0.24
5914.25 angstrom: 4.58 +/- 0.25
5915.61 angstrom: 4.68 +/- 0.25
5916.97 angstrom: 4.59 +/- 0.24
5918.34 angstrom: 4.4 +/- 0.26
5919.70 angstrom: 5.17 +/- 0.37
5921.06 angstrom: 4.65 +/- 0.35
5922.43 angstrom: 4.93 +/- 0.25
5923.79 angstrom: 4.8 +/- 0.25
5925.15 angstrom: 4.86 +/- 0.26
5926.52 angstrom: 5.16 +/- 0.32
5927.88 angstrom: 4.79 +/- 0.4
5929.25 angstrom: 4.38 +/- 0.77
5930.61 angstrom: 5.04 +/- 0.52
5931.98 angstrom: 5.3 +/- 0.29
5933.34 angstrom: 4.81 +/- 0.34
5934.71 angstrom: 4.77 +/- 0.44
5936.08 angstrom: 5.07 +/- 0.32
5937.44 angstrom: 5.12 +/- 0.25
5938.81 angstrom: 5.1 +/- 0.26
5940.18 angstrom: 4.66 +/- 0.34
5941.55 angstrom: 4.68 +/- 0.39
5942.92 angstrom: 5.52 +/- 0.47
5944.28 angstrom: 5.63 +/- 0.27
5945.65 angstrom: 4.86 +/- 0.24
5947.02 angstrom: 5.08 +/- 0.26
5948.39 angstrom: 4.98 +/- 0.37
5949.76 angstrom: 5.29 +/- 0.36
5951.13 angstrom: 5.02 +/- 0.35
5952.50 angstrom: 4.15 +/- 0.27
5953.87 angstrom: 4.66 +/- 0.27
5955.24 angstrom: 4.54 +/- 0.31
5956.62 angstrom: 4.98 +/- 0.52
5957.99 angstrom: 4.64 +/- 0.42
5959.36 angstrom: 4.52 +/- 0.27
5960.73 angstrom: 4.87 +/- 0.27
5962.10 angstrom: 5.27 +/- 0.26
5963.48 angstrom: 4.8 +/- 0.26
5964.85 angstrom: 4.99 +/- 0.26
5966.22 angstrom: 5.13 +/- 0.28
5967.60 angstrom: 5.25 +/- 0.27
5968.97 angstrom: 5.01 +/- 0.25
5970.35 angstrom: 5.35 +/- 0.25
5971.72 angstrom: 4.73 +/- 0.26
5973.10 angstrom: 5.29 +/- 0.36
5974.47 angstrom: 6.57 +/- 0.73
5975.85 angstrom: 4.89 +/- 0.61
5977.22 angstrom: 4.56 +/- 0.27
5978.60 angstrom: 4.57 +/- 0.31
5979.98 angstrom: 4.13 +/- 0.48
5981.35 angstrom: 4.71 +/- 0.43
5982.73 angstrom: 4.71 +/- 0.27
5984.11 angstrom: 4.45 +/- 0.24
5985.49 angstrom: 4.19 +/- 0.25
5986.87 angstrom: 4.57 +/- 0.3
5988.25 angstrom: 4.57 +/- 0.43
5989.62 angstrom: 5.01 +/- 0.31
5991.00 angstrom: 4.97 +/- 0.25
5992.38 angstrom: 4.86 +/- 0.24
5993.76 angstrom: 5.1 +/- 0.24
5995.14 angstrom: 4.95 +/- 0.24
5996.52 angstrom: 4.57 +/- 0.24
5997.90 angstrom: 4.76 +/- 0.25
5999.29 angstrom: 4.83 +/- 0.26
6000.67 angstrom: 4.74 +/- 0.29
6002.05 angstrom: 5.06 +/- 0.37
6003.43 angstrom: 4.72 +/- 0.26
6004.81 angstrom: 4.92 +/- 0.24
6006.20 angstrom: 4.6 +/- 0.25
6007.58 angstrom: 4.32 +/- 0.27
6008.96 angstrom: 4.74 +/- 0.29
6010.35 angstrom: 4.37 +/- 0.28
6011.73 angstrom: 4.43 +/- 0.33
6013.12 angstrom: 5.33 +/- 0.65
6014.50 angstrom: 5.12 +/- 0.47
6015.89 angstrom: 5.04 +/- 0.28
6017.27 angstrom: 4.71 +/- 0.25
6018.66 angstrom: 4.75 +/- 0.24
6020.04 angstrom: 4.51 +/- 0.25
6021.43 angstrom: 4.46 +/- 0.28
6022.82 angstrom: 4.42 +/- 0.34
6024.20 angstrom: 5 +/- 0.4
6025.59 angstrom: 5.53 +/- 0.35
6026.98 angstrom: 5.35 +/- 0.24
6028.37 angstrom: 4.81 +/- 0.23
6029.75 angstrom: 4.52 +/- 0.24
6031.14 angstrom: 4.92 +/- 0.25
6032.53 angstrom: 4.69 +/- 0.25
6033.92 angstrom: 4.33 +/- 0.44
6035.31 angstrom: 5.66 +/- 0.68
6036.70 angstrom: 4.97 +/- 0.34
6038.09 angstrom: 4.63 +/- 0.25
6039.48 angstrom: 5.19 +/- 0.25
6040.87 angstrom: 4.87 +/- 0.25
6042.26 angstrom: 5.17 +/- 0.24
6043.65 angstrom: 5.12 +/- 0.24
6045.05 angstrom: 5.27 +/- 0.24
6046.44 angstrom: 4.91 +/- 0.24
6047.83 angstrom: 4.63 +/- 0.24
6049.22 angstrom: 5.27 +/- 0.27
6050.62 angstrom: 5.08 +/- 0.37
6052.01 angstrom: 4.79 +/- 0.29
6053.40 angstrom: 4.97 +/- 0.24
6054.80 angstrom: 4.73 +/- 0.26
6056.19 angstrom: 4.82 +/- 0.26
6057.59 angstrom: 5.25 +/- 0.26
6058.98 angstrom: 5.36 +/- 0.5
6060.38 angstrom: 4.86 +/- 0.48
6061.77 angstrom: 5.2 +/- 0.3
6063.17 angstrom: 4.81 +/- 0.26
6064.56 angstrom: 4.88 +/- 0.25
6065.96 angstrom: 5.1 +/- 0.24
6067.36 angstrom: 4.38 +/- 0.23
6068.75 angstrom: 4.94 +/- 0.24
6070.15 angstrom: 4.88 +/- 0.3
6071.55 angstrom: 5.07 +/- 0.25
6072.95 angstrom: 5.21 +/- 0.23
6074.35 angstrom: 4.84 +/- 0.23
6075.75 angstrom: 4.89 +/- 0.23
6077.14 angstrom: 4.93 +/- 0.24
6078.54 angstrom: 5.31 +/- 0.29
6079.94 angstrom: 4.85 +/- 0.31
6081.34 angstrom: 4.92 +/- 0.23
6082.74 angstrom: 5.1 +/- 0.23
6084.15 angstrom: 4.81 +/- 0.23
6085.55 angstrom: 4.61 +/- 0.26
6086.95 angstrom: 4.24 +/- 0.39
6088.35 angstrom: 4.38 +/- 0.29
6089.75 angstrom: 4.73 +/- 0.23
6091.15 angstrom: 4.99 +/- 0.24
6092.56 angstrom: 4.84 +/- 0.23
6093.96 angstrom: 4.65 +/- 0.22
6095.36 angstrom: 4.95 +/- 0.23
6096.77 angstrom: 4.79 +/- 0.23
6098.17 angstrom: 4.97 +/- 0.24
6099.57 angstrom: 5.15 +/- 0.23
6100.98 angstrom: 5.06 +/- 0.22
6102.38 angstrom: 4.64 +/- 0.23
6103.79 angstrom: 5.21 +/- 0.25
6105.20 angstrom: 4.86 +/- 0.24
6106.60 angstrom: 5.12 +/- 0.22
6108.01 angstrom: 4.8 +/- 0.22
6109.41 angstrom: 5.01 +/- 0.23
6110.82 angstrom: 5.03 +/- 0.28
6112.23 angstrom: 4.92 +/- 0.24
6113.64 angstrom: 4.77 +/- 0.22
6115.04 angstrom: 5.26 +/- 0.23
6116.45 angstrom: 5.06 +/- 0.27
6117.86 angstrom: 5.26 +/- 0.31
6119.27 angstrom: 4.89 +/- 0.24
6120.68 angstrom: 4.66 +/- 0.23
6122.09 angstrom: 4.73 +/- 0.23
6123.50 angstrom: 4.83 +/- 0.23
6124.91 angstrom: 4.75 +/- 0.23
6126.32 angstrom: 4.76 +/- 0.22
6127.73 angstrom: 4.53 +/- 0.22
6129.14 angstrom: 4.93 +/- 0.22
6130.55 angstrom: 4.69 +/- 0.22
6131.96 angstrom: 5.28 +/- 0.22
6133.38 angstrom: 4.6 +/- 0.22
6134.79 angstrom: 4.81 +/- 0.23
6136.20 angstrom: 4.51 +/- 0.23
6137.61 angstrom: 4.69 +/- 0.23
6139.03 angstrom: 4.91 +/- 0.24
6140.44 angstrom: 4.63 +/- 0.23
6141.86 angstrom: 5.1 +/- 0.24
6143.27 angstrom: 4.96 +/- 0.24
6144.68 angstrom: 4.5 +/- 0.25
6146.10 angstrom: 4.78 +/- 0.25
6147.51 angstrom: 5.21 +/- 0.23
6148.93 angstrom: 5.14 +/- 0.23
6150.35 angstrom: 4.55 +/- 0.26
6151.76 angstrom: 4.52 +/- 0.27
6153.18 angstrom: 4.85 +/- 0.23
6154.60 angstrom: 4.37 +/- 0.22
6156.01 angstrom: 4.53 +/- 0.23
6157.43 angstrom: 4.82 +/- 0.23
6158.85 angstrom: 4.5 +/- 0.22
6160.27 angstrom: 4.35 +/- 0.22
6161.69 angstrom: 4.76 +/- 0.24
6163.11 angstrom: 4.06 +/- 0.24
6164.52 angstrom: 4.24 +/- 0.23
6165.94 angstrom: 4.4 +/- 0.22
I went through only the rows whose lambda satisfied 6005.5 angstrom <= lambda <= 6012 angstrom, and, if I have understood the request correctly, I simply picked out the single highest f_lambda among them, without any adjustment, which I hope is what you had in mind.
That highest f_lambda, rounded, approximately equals 4.74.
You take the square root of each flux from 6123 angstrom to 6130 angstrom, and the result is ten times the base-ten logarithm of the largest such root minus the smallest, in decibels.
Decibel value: -10.4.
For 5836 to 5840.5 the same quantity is -11.1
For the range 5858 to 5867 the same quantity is -6.1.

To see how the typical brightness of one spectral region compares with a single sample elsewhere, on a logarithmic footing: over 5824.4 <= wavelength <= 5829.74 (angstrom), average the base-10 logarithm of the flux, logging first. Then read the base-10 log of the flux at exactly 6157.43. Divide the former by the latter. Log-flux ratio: 1.00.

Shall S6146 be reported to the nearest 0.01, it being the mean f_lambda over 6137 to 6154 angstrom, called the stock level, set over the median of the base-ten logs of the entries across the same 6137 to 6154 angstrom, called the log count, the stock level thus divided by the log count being 7.06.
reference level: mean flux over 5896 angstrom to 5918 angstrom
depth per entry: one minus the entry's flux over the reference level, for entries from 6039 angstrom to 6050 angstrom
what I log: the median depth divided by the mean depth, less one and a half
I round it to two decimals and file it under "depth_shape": -0.34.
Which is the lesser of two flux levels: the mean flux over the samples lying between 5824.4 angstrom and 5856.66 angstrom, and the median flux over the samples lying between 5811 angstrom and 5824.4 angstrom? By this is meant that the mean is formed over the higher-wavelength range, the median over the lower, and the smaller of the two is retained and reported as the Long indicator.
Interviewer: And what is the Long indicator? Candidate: 5.00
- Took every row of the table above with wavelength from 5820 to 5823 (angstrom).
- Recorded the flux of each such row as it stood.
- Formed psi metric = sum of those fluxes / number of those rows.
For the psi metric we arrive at 5.29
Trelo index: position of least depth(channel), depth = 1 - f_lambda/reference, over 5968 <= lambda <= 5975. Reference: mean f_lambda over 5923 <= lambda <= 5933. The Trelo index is 5974.47 angstrom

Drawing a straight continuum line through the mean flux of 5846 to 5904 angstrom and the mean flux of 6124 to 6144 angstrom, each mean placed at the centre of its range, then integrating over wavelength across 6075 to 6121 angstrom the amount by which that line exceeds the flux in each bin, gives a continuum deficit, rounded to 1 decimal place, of -5.3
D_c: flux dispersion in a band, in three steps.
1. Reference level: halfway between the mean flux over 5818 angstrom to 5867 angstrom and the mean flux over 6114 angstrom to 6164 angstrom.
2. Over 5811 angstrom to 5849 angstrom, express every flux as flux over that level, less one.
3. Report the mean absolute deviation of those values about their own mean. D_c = 0.049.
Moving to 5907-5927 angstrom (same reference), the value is 0.045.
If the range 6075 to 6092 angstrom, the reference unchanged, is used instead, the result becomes 0.044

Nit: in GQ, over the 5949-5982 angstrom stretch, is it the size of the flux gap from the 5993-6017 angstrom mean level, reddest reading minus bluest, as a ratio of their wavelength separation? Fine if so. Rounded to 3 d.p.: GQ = -0.013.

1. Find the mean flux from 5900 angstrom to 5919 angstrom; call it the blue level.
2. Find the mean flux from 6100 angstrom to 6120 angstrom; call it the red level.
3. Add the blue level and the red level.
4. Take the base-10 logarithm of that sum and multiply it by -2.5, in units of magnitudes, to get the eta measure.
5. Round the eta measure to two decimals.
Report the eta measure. -2.44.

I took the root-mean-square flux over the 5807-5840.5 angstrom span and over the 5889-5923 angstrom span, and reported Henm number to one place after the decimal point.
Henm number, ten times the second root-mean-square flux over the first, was 8.8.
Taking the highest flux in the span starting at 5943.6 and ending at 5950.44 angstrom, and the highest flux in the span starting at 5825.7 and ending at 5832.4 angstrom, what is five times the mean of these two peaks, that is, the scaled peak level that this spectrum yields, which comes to 28.7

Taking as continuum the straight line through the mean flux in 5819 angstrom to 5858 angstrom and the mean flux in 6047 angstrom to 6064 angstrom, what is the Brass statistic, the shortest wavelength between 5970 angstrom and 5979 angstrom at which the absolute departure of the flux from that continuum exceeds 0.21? 5970.35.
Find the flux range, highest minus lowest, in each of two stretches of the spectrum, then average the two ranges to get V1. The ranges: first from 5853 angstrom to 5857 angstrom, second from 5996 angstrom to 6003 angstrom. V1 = 0.54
